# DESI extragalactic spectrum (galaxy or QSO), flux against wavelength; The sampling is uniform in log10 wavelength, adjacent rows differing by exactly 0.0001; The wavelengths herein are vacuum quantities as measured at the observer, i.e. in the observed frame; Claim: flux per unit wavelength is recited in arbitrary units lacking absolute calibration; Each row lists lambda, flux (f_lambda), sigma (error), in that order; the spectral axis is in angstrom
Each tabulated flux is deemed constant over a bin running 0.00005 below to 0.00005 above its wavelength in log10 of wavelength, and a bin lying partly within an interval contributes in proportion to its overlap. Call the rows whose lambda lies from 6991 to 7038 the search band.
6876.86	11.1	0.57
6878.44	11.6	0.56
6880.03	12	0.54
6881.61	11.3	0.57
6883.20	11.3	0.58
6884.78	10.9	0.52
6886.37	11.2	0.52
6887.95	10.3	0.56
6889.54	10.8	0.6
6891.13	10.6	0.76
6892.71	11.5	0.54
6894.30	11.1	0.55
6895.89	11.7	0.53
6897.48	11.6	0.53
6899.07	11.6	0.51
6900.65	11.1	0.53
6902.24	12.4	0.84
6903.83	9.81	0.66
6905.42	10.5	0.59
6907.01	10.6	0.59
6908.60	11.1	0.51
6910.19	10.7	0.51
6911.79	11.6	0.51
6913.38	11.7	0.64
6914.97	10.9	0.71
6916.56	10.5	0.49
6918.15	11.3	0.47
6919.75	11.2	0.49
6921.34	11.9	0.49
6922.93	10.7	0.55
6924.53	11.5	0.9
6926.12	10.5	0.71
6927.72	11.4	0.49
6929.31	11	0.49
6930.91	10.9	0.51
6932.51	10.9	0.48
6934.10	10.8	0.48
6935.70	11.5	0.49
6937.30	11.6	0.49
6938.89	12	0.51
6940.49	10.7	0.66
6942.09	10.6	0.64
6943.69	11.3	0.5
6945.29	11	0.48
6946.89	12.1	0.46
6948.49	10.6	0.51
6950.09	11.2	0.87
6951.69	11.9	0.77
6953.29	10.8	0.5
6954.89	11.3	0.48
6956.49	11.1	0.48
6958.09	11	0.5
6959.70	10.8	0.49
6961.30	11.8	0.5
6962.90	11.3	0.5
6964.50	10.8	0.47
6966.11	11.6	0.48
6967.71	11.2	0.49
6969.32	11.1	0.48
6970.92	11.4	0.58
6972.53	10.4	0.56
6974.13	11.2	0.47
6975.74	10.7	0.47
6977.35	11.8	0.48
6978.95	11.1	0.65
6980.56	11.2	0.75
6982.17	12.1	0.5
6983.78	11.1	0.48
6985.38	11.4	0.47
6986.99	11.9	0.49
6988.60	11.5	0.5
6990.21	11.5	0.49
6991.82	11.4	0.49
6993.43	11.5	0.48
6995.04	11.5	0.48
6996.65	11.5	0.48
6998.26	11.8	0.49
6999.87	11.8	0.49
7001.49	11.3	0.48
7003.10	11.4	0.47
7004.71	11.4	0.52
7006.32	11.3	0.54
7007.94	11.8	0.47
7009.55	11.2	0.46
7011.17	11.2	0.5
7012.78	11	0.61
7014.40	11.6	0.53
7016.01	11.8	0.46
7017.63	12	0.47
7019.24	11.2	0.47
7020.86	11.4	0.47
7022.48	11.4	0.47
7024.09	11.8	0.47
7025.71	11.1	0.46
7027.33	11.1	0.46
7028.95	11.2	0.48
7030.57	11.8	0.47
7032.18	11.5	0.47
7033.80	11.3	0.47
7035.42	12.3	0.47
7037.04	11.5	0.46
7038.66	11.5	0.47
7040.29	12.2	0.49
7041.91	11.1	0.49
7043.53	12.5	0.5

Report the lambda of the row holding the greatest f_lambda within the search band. 7035.42 angstrom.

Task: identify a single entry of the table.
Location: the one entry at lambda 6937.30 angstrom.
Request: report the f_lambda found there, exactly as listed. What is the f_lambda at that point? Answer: 11.6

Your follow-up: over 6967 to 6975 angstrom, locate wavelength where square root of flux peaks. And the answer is 6970.92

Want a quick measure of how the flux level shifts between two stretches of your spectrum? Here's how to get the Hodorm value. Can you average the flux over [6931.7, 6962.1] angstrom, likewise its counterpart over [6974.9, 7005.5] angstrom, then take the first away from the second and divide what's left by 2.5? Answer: 0.103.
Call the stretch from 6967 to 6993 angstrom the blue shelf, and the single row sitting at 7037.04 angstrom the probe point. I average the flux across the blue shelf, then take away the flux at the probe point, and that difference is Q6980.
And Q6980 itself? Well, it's -0.19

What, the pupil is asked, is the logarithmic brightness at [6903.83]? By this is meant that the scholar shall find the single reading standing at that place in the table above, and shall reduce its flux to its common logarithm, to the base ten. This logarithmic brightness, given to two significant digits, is 0.99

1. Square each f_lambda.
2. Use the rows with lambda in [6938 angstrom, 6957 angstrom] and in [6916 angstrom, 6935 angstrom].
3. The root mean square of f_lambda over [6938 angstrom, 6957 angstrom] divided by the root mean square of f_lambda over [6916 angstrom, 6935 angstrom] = 1.02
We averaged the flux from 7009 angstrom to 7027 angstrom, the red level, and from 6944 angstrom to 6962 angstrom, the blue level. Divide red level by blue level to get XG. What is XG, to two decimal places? 1.02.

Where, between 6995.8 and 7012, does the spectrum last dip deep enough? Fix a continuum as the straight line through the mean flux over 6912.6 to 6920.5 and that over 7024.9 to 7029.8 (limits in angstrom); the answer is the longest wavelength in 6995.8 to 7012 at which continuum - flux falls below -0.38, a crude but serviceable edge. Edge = 7007.94 angstrom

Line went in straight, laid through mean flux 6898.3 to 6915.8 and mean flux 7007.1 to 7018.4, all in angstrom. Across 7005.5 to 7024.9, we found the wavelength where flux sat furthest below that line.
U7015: 7012.78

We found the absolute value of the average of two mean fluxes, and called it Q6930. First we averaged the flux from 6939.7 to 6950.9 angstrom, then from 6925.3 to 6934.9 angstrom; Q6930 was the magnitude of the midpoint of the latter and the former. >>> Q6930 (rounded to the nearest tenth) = 11.0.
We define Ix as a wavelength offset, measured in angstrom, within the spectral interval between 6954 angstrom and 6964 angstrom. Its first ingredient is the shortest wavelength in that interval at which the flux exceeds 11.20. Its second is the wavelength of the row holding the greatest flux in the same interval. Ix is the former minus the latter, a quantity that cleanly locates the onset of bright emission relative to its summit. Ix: -6.4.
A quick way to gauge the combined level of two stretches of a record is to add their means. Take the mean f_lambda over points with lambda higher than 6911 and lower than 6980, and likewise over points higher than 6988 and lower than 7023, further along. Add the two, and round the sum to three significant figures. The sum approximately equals 22.7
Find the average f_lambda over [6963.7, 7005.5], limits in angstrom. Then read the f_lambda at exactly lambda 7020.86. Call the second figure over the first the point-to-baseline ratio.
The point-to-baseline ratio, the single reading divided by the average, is 1.00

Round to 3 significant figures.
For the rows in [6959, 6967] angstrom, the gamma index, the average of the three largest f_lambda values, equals 11.6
